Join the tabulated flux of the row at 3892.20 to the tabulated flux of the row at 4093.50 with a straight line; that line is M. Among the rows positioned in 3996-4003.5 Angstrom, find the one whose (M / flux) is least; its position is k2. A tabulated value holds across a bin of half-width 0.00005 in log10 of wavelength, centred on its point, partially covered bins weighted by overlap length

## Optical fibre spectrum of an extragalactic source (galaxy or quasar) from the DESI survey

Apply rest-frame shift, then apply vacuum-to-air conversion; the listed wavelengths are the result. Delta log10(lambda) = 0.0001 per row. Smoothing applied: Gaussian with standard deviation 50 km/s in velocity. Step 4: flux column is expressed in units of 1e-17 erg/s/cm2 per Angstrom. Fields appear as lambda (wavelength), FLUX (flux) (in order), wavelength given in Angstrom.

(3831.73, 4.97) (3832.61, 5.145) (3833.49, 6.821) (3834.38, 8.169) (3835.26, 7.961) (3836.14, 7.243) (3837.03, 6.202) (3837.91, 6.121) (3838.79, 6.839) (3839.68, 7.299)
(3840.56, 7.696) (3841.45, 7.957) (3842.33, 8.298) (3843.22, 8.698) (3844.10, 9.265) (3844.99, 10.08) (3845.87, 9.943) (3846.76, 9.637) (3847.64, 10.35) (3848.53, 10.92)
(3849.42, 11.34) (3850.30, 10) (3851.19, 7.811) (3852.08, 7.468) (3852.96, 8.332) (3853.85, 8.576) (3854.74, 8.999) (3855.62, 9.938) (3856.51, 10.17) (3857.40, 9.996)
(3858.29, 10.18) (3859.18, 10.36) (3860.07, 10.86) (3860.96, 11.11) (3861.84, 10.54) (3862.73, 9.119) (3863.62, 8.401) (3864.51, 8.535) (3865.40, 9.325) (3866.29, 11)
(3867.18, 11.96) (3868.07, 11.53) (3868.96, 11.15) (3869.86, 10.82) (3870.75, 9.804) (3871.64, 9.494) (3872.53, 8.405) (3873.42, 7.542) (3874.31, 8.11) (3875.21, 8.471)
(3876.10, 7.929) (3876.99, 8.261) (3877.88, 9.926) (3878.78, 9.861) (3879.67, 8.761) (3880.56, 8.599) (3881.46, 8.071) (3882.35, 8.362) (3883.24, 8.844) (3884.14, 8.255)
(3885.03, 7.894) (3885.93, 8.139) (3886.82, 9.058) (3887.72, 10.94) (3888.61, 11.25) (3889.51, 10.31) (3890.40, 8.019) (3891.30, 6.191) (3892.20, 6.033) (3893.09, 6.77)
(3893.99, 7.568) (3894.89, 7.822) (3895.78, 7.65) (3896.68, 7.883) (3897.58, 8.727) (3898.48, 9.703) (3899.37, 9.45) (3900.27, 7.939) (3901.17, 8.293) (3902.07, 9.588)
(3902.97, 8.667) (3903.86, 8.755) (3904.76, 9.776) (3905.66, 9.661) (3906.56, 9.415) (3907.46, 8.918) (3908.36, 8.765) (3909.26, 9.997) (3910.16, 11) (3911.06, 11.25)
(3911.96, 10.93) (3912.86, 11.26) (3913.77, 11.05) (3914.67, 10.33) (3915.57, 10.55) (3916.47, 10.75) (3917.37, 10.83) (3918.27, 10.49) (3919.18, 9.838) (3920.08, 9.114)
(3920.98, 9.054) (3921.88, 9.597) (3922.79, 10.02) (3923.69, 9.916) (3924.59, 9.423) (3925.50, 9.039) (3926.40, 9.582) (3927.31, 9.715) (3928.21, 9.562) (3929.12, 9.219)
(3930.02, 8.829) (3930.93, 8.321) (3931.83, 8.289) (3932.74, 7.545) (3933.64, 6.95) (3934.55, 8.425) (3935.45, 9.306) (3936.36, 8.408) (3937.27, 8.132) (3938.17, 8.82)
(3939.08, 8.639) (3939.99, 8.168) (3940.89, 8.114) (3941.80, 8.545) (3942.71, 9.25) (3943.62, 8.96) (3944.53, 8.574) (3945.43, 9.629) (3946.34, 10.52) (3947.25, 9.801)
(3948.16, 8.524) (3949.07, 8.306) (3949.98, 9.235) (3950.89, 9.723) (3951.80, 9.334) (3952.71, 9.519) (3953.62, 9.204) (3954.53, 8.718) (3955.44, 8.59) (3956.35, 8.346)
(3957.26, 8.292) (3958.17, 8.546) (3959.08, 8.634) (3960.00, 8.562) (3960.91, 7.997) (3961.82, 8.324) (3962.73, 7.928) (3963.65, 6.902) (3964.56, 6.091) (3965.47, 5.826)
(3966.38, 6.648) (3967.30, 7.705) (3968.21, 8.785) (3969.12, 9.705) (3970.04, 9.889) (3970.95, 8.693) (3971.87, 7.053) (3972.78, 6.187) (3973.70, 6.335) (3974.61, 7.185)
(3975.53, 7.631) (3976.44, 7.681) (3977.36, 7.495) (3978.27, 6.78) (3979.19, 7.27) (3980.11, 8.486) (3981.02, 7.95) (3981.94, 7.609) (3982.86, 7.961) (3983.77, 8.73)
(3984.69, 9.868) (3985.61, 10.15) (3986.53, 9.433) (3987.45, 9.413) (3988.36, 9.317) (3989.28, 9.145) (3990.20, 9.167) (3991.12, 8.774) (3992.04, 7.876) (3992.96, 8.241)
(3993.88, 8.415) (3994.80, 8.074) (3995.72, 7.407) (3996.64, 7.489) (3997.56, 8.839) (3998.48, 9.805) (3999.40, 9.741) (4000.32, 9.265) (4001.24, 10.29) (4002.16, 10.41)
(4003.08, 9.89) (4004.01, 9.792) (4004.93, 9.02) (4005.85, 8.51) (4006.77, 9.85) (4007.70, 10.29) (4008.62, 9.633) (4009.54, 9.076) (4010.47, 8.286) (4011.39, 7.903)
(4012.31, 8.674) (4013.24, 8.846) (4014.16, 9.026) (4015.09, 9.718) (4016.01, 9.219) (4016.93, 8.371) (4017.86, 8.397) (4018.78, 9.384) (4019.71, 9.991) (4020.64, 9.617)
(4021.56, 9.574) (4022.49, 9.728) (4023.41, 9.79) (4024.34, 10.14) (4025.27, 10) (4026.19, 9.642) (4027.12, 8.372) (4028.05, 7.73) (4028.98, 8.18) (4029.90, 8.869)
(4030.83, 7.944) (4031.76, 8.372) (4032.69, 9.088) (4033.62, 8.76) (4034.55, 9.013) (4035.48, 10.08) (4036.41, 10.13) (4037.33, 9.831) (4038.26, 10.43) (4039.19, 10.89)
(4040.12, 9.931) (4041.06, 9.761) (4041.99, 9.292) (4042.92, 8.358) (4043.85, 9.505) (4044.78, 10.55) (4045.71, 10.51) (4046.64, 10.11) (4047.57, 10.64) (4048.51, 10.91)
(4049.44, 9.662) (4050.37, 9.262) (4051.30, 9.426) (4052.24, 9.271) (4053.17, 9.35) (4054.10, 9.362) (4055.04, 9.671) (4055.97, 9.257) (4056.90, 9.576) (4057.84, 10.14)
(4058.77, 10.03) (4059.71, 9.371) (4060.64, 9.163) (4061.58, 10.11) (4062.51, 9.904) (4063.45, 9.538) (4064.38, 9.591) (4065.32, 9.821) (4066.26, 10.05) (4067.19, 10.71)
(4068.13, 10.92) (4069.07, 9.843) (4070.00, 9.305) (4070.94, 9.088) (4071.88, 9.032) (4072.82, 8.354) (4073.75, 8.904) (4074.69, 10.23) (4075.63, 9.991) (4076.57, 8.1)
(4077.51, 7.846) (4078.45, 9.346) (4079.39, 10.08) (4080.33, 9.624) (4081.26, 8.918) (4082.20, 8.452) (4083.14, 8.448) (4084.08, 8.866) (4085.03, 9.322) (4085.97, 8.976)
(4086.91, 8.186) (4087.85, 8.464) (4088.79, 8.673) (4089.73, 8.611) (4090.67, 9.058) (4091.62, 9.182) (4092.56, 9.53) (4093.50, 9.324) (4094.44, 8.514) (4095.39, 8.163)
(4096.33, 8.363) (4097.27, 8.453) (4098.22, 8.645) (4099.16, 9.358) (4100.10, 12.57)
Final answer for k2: 4002.16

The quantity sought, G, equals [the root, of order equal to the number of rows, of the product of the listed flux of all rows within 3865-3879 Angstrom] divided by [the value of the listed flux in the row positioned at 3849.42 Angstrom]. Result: 0.84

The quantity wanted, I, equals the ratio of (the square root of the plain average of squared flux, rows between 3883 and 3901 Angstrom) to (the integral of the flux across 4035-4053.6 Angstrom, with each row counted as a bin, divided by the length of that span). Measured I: 0.86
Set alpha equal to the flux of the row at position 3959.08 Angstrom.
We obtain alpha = 8.634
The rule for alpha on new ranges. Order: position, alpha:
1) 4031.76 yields 8.372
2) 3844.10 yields 9.265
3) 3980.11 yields 8.486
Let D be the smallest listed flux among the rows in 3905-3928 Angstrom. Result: 8.765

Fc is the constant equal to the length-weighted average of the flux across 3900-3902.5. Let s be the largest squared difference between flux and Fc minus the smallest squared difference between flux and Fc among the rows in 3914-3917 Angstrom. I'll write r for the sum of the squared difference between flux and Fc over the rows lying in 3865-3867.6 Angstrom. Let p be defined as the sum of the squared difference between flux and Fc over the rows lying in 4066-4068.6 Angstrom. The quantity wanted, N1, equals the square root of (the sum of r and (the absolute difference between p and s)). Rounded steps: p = 12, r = 17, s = 1.6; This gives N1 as 5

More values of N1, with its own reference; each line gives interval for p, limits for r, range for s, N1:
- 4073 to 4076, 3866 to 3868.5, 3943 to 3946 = 5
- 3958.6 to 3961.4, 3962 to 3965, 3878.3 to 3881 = 3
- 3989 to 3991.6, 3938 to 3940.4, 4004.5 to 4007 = 1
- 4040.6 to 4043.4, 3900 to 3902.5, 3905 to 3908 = 2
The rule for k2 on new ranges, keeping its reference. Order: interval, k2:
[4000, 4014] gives 4002.16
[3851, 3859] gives 3856.51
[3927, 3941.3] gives 3927.31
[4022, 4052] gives 4039.19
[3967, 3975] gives 3970.04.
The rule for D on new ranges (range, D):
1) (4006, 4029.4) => 7.73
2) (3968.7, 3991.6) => 6.187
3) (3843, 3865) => 7.468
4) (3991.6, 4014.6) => 7.407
